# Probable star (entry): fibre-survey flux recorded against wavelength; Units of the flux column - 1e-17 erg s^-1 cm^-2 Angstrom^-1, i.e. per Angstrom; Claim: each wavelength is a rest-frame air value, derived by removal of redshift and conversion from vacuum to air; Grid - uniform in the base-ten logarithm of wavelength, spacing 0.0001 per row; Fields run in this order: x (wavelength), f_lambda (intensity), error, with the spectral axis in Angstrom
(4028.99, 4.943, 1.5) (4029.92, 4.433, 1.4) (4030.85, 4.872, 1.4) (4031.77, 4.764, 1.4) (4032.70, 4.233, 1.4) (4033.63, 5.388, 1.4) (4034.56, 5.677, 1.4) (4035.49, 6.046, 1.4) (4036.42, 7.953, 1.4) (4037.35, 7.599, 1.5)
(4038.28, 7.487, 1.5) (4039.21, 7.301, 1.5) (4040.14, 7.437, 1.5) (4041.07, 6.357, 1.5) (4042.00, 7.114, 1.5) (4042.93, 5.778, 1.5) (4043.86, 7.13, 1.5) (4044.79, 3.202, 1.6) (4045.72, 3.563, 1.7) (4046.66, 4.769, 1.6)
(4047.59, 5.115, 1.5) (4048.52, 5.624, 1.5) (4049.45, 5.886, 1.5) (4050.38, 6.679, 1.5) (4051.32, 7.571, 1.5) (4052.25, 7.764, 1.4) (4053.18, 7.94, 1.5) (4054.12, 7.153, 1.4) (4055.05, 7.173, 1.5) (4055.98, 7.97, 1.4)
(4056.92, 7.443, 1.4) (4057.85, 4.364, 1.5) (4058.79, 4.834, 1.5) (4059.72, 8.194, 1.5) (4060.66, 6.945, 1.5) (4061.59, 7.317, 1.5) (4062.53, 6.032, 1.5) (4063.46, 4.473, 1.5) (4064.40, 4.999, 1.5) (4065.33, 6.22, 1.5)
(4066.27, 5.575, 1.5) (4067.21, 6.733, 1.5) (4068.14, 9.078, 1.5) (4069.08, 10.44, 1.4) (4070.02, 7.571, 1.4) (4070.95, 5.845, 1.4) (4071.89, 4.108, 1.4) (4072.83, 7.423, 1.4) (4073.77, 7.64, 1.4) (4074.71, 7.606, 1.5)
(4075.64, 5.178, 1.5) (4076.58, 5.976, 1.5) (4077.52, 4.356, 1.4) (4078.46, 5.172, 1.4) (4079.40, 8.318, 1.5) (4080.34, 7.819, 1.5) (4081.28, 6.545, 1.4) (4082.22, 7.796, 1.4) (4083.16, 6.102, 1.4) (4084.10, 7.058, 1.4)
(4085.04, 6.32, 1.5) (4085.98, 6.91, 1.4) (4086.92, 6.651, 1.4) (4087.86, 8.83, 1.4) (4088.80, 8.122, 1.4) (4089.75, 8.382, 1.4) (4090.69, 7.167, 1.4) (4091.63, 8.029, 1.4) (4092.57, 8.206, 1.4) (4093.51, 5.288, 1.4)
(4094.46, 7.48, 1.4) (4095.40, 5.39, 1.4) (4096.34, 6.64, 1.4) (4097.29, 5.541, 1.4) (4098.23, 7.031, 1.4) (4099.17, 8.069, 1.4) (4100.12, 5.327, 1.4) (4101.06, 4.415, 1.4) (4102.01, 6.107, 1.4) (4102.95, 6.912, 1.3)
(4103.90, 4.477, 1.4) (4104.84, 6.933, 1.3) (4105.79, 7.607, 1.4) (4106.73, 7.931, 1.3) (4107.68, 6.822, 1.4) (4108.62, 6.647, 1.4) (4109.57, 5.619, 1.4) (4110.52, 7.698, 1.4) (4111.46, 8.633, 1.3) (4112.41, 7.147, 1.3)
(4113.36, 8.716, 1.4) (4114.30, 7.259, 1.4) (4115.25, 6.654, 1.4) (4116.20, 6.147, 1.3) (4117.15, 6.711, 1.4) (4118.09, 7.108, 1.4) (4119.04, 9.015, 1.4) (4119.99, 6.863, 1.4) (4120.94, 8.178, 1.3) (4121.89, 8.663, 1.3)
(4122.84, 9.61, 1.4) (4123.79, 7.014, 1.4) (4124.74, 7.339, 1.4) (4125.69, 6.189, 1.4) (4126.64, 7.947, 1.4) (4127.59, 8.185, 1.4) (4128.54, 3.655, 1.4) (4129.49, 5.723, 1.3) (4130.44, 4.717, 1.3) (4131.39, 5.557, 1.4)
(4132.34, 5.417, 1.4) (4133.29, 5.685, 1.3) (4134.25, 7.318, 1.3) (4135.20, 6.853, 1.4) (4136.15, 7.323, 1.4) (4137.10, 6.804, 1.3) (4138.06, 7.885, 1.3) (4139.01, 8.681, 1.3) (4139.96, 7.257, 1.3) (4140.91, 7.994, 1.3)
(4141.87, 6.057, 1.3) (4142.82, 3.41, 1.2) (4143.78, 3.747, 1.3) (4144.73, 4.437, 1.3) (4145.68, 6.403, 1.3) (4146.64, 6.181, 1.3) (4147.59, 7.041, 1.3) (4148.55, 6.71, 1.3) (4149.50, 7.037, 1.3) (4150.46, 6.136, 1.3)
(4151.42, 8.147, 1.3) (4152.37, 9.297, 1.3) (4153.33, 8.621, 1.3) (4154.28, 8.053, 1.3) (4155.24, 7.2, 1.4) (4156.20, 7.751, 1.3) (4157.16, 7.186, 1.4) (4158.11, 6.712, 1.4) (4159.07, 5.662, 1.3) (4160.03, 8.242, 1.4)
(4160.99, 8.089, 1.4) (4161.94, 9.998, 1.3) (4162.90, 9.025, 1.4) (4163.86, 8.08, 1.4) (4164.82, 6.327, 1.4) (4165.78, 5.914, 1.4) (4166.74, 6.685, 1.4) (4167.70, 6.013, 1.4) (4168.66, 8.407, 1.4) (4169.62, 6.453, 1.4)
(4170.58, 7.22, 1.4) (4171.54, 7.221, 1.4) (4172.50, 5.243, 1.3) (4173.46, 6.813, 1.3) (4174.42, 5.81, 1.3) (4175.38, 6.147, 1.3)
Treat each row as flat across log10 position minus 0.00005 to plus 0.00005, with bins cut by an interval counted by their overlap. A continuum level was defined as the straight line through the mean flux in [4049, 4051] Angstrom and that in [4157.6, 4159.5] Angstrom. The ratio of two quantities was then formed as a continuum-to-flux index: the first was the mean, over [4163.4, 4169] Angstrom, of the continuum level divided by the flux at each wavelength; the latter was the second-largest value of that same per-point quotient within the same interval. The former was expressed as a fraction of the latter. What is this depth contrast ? 0.89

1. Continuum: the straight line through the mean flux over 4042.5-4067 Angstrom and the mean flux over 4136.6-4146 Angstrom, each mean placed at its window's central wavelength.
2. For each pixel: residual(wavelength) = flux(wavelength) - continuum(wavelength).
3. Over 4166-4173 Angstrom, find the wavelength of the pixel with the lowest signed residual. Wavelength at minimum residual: 4172.50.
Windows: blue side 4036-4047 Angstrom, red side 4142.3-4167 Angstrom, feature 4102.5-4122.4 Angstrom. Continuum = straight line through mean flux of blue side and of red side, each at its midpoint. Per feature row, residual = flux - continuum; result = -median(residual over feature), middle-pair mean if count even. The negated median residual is -0.33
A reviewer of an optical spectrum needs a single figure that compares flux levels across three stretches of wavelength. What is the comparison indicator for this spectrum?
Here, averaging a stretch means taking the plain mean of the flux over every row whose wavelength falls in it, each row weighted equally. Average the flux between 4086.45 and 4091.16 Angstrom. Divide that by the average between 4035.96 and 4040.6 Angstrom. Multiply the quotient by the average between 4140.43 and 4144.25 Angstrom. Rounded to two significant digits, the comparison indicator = 5.5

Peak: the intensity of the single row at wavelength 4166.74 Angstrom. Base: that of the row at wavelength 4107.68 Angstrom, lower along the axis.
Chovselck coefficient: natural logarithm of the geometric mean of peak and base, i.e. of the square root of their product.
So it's 1.91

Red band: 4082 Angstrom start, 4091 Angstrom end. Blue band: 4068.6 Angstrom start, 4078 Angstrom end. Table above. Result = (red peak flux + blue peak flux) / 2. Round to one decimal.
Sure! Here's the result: 9.6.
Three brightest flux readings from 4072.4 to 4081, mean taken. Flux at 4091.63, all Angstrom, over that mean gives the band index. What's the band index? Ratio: 1.01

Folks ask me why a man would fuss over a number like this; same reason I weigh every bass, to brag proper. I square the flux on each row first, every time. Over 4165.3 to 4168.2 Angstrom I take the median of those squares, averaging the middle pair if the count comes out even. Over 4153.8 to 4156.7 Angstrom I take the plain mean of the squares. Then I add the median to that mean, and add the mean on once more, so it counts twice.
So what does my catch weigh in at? 154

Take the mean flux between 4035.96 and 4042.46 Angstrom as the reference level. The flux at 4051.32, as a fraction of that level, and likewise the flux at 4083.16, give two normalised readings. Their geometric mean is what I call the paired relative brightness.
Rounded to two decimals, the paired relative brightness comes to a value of 0.93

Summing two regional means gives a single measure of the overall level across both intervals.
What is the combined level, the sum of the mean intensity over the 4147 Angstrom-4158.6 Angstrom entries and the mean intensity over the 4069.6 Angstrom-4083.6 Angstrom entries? 14.0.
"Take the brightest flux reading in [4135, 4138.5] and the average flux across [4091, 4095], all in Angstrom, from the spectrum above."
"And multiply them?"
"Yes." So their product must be 57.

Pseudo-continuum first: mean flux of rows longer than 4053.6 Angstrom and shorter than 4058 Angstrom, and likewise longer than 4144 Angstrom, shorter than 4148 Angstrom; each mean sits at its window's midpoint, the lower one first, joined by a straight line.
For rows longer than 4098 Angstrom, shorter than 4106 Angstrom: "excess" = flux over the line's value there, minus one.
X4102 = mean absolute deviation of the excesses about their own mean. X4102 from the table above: 0.172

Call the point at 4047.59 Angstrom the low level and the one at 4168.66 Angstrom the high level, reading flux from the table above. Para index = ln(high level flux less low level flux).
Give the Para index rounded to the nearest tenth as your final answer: 1.2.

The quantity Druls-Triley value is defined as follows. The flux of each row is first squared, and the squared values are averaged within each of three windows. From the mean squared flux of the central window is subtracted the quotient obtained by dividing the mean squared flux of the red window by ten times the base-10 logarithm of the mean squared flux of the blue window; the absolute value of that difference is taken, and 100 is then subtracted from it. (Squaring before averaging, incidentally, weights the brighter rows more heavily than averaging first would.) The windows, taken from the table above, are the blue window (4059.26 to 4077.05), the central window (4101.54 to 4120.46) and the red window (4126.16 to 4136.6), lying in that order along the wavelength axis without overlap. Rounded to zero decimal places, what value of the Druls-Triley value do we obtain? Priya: -52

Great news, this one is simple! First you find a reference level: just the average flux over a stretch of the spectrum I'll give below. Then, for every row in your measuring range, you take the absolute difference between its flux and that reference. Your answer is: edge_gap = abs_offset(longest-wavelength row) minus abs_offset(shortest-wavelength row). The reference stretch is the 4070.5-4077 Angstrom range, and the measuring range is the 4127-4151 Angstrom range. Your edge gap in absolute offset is -1.8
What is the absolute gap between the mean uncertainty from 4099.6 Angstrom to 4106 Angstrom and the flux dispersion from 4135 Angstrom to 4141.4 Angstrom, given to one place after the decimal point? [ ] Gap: 0.7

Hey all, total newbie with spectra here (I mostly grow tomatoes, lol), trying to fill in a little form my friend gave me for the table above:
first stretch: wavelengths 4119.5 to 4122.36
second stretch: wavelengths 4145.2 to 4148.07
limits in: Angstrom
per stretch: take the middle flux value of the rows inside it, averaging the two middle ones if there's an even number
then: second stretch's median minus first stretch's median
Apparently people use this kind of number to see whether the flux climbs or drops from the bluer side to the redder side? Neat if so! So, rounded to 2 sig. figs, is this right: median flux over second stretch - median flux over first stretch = -1.8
